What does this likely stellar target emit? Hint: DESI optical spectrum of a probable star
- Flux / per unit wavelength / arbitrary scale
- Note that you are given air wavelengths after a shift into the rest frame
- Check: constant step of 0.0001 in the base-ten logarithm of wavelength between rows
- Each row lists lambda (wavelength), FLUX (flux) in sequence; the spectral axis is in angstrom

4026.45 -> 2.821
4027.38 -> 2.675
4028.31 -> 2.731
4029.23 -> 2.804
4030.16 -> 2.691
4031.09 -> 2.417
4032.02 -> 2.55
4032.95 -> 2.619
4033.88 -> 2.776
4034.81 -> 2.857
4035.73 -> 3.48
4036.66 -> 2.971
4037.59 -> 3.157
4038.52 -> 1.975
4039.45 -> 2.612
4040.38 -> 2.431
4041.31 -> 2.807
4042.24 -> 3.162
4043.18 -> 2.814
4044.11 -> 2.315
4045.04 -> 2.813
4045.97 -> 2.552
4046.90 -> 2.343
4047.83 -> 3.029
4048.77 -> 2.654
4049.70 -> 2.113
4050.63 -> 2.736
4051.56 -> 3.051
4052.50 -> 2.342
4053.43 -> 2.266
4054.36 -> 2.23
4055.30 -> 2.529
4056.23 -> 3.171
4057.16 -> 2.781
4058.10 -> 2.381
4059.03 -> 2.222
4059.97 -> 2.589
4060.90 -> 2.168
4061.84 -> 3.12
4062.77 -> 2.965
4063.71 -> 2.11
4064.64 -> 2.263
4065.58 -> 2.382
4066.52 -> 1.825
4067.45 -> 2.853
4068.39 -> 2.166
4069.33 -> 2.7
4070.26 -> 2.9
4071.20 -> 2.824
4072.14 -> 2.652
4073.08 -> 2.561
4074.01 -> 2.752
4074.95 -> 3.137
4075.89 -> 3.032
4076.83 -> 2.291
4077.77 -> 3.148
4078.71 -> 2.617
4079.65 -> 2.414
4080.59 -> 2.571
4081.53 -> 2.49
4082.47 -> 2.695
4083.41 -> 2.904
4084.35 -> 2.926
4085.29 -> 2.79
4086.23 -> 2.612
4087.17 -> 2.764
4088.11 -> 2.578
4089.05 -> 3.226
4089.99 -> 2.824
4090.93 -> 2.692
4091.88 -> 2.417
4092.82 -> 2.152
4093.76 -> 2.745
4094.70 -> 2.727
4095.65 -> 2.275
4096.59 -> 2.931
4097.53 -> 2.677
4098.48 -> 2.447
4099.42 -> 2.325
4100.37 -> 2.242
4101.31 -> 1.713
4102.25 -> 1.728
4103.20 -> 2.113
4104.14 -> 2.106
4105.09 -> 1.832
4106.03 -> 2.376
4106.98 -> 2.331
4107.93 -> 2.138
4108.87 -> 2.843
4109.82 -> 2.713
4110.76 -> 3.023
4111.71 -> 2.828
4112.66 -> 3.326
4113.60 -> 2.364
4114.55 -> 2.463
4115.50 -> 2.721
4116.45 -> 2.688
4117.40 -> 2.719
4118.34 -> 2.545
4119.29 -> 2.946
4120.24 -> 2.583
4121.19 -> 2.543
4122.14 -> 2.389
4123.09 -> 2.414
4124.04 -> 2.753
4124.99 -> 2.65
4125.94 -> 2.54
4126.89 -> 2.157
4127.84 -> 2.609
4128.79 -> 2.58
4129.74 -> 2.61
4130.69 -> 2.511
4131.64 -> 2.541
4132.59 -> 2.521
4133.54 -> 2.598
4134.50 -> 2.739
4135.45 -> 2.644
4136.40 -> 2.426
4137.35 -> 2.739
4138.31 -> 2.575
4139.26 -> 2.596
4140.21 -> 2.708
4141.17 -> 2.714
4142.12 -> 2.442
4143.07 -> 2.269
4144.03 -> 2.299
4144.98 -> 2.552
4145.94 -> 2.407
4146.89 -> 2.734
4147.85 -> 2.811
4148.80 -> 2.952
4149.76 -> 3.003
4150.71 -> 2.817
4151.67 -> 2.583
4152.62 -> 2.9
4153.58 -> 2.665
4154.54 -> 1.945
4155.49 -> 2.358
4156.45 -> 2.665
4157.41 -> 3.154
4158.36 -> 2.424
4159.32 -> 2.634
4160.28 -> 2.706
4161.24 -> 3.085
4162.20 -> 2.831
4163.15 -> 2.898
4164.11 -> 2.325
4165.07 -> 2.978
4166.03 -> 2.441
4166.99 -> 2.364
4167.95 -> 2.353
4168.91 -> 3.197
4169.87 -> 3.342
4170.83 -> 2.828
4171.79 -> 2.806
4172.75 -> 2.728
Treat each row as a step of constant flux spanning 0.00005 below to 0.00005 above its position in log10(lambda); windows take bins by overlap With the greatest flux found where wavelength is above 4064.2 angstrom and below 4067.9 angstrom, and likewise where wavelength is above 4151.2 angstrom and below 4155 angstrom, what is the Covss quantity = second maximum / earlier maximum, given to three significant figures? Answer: 1.02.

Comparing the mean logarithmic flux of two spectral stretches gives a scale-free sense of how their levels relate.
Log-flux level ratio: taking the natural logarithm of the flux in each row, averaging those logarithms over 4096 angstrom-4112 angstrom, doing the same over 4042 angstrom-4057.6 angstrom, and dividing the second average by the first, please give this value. 1.133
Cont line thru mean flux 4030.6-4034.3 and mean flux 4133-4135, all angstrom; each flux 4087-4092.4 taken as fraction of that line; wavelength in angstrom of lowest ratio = 4091.88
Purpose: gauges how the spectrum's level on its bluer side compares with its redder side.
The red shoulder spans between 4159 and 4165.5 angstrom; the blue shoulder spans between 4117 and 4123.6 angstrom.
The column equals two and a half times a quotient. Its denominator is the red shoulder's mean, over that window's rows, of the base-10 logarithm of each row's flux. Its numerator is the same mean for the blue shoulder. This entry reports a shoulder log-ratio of 2.33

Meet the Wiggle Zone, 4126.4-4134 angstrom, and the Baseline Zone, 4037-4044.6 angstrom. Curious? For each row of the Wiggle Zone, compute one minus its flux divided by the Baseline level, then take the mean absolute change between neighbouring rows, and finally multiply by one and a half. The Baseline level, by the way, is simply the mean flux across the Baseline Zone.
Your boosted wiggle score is 0.059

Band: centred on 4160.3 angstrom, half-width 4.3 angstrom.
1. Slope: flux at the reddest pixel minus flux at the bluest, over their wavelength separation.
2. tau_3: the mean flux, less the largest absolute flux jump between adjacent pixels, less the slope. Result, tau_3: 2.06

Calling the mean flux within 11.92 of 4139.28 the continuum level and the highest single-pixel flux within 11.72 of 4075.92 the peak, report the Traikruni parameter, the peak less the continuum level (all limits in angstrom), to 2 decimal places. 0.53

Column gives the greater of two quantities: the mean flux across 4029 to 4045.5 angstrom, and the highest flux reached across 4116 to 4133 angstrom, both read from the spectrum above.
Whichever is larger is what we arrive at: 2.9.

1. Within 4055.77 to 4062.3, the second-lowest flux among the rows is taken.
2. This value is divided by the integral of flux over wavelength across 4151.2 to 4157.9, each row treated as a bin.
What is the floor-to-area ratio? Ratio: 0.127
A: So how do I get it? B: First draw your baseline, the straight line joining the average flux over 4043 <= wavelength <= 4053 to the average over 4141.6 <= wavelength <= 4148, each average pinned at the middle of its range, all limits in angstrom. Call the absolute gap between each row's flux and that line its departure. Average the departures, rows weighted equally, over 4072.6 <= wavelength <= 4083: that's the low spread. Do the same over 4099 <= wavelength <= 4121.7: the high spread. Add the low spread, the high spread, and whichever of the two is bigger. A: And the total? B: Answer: 0.88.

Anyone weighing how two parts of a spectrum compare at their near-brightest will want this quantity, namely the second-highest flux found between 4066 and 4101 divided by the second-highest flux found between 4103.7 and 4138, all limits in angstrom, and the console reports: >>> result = 1.041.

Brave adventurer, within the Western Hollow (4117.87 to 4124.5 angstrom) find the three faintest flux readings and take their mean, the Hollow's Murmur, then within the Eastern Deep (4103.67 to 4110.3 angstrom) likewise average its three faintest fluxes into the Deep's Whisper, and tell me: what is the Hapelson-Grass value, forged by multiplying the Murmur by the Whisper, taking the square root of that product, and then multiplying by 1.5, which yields 3.34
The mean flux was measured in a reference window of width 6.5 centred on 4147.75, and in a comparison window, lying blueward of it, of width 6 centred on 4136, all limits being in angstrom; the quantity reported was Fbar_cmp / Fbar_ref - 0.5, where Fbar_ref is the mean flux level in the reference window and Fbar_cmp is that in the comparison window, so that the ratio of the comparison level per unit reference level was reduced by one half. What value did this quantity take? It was 0.45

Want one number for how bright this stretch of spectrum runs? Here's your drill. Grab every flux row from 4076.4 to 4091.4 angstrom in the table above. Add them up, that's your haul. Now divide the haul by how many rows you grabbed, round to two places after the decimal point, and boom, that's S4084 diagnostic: 2.72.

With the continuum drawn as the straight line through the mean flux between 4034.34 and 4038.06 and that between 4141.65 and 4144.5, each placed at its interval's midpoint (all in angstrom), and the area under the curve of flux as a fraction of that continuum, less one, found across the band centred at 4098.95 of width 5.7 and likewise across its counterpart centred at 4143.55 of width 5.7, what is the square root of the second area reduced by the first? 0.93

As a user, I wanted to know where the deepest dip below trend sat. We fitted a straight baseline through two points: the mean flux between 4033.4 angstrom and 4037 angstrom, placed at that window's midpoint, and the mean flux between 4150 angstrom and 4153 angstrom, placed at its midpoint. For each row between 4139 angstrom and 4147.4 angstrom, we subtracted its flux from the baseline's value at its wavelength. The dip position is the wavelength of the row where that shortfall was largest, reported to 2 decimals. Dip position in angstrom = 4143.07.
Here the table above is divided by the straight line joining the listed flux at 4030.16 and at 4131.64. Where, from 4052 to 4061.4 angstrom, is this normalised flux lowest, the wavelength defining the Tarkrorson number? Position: 4060.90 angstrom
